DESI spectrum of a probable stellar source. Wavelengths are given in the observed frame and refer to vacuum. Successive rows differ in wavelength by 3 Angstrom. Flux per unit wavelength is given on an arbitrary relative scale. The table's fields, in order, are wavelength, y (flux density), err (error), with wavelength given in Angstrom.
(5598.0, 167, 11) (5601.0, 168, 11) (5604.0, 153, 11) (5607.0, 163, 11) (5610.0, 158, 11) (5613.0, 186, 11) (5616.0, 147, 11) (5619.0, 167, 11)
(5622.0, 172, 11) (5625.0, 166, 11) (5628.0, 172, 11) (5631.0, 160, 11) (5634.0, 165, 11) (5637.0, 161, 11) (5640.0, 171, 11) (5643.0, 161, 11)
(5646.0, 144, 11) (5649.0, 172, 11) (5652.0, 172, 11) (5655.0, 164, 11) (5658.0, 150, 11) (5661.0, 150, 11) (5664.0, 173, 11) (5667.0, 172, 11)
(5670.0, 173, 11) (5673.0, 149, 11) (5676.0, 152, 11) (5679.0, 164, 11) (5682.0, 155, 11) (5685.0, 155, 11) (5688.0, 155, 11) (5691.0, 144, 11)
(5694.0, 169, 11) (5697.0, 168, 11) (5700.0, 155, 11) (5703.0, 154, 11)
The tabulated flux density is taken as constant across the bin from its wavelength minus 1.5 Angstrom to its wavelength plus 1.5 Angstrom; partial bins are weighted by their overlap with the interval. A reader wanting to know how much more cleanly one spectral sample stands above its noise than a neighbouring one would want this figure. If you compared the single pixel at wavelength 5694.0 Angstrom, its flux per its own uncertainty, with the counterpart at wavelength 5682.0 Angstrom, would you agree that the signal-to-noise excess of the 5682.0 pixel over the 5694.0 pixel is -1.3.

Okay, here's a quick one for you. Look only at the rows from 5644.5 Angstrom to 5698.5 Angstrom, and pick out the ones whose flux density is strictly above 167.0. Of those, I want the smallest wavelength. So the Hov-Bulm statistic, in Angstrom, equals 5649.0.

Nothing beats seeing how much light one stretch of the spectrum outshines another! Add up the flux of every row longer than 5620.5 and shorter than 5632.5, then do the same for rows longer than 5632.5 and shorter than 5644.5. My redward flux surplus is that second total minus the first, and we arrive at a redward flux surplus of -12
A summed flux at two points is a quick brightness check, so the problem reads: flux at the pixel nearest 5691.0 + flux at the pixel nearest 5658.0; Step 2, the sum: 294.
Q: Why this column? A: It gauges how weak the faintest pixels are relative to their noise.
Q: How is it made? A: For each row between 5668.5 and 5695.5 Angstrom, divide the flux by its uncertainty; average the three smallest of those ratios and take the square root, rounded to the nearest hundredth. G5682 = 3.67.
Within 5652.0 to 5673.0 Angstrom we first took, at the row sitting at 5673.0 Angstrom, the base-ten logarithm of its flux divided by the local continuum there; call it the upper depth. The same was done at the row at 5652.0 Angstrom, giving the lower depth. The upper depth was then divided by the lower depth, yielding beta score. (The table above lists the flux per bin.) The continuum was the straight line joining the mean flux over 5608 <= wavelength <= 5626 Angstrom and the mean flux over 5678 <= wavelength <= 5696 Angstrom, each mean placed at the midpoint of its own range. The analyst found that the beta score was -1.0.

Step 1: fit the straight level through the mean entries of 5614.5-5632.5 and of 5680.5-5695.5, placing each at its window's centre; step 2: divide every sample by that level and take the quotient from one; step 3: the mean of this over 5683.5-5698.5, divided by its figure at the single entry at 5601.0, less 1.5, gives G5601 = 2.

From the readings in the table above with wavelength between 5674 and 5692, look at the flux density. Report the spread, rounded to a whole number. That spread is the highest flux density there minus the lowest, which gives 20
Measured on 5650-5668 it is 23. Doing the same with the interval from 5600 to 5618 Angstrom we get 39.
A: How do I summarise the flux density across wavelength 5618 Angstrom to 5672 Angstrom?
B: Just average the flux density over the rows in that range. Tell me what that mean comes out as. 165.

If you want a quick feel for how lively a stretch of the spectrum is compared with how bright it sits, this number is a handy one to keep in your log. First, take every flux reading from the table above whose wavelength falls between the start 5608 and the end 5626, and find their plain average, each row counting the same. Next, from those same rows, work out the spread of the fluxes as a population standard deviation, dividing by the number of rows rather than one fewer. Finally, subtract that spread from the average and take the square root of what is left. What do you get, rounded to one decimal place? 12.4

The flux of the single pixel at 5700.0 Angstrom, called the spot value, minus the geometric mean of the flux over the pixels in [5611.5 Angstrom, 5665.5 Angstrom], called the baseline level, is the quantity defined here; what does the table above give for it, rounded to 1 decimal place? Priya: -8.7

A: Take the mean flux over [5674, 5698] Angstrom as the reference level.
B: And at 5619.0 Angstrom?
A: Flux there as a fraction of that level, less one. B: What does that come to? 0.06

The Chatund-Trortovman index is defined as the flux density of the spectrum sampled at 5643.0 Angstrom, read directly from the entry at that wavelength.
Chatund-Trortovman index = 161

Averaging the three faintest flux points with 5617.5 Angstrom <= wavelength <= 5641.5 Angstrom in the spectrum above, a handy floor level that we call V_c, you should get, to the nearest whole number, 162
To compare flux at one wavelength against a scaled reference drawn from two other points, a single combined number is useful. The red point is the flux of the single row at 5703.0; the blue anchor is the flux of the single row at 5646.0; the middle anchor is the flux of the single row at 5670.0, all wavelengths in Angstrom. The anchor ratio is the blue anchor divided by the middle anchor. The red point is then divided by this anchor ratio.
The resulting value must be 185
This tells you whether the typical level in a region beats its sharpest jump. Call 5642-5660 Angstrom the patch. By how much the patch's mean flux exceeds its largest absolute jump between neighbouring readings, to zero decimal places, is 132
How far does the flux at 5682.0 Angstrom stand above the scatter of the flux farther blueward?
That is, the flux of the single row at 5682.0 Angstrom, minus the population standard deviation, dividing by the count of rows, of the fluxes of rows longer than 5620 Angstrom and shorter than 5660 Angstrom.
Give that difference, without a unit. 146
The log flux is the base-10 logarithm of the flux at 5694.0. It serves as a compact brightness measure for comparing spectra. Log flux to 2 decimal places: 2.23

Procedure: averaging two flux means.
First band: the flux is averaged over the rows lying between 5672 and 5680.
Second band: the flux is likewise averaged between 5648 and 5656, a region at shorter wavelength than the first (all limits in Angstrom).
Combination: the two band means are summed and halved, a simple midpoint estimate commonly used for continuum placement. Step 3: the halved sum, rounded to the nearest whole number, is 162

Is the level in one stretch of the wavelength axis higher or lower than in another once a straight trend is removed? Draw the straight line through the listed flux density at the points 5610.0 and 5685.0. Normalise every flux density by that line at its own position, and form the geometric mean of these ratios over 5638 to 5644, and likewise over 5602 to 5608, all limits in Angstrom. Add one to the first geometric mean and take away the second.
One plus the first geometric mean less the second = 1.06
